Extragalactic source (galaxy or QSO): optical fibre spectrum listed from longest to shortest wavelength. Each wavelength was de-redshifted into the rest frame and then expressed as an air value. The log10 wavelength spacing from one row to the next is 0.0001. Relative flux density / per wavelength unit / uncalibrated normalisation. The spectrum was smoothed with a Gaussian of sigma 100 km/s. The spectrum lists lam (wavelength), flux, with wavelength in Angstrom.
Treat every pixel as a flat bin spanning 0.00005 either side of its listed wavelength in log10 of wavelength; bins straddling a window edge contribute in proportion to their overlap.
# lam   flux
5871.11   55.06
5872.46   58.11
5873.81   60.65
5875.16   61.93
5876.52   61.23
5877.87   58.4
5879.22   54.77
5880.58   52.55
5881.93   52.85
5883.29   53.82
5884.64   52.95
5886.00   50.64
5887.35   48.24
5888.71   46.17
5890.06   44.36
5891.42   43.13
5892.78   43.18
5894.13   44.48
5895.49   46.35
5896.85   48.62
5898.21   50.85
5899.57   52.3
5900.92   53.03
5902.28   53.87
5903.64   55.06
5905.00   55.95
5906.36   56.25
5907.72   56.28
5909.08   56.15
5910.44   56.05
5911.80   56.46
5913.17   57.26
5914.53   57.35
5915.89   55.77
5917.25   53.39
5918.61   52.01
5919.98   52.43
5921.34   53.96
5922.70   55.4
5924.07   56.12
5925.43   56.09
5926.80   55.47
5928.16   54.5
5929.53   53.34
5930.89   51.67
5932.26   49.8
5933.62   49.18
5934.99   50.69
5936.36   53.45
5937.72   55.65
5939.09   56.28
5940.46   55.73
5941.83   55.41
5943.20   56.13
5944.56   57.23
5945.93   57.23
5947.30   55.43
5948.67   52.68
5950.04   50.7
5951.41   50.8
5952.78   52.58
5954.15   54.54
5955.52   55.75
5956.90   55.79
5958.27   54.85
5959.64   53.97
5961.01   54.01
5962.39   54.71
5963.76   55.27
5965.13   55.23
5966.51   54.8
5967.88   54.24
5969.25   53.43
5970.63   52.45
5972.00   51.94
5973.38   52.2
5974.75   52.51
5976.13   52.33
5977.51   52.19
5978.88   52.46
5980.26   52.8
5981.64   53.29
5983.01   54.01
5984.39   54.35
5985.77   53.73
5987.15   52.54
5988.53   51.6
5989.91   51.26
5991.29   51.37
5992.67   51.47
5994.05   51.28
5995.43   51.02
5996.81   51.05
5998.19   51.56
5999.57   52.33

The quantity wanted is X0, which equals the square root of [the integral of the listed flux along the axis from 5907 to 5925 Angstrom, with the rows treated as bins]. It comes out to 31.5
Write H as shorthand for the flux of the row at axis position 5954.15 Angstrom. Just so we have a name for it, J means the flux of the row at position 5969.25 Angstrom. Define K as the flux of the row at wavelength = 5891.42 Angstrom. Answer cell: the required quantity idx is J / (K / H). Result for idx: 68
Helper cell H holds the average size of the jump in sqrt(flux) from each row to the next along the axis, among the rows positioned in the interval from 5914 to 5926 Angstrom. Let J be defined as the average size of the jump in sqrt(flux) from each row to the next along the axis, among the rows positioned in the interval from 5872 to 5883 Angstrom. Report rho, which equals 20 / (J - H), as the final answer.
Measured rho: 430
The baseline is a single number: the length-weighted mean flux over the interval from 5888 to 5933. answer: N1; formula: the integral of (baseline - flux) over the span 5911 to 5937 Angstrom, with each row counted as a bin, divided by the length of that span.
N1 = -1.4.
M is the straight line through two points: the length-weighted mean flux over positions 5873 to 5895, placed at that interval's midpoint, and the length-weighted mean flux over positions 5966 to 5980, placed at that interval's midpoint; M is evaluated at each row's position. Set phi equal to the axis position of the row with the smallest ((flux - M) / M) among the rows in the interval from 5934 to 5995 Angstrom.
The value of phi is 5950.04 Angstrom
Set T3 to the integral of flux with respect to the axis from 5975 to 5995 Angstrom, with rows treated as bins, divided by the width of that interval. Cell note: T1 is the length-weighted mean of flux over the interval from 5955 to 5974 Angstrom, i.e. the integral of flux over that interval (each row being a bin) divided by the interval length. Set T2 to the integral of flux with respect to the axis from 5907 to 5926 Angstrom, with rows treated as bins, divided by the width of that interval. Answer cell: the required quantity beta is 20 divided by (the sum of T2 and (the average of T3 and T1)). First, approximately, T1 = 54.16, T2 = 55.3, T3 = 52.4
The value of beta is 0.184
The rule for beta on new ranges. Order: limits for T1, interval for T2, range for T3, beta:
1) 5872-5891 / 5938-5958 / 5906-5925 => 0.183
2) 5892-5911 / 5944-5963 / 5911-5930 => 0.186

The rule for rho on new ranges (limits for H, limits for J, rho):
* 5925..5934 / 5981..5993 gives -477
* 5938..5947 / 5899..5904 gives 744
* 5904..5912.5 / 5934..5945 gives 297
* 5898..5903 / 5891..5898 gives 629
